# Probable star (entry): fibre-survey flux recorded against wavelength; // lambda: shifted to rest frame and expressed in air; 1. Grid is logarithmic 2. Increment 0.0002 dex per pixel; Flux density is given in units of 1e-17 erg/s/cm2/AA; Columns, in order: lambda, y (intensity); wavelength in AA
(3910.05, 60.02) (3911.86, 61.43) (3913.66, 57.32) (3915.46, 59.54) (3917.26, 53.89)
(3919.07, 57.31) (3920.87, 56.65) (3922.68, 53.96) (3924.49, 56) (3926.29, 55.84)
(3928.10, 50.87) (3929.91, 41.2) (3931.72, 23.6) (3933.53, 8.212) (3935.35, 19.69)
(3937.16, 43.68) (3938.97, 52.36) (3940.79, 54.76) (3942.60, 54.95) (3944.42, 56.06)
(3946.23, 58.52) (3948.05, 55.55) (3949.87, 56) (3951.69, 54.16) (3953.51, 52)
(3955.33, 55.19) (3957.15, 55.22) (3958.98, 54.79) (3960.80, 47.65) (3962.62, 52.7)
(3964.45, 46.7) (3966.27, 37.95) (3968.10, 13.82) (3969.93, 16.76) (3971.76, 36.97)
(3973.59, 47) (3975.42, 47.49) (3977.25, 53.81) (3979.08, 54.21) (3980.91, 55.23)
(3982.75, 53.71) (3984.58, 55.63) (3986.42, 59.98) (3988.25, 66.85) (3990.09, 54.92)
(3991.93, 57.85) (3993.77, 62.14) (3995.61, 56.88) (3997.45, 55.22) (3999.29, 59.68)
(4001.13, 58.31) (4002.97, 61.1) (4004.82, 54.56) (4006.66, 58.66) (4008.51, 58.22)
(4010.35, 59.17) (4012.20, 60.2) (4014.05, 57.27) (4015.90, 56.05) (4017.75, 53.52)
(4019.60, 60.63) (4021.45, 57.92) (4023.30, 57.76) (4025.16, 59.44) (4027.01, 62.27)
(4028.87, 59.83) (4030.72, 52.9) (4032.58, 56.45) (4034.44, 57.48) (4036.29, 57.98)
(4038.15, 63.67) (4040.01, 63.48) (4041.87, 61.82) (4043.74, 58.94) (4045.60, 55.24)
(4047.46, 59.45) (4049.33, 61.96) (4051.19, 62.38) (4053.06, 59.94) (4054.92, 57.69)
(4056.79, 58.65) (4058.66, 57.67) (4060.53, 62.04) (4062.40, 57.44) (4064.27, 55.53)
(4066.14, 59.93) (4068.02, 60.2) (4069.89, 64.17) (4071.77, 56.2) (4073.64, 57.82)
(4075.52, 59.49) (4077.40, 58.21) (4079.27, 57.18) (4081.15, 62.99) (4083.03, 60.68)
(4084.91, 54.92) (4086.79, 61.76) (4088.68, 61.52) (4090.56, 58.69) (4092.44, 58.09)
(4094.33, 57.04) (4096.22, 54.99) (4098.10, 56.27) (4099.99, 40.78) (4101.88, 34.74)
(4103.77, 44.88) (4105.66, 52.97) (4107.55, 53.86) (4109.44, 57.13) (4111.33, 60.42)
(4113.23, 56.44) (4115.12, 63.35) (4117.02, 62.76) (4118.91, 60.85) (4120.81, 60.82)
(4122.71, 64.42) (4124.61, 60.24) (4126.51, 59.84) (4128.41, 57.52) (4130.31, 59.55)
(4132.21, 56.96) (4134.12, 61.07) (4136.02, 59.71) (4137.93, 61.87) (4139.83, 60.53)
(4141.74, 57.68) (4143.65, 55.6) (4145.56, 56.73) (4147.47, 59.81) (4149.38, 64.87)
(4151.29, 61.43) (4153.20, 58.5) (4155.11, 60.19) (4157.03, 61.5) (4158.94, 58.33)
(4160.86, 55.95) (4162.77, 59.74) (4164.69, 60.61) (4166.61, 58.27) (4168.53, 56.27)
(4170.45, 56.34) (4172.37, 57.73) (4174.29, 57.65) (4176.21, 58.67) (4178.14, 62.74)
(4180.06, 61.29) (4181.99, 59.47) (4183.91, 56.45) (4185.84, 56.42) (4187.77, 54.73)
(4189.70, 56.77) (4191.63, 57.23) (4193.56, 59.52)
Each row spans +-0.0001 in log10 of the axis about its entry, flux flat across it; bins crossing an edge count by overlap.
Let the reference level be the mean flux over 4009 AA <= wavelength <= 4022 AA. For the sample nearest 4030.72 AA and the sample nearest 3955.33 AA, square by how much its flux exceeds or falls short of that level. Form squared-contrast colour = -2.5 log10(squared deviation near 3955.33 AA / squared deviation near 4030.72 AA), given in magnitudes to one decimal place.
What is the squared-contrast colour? 1.4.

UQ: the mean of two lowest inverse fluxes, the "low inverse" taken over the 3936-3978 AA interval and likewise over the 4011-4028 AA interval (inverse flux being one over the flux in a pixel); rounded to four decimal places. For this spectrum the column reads 0.0166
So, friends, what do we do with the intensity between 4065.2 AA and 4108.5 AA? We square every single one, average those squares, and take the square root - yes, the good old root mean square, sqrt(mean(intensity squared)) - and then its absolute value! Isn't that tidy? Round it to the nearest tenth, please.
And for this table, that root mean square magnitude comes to 56.4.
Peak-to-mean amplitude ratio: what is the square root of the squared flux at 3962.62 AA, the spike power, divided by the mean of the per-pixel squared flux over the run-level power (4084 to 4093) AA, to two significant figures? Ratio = 0.89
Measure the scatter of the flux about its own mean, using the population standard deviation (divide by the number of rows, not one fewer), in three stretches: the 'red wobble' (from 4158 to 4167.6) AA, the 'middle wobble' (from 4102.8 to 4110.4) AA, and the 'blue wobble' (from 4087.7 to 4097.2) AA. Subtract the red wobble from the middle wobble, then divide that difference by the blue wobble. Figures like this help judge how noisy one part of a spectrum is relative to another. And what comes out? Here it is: 1.4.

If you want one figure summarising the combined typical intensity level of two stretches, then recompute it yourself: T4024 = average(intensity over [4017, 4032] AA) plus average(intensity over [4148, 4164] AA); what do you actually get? 118.1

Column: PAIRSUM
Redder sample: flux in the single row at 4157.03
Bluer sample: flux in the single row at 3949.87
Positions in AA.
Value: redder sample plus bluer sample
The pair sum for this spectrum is 117.5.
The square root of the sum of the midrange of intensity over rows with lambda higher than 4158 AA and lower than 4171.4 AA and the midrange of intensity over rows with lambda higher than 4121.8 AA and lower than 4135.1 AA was 10.9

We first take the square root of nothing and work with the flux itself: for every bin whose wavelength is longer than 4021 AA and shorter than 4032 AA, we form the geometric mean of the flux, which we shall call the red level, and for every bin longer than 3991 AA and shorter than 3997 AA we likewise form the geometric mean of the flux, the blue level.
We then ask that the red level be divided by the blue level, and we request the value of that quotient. 0.99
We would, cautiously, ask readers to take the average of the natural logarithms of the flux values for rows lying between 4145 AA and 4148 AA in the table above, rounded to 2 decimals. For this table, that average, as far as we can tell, 4.06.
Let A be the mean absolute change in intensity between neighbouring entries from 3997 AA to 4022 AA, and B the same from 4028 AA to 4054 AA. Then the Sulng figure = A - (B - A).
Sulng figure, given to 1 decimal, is 3.1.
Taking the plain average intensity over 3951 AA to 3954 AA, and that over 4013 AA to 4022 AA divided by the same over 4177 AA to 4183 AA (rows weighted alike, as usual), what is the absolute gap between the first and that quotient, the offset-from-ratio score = 52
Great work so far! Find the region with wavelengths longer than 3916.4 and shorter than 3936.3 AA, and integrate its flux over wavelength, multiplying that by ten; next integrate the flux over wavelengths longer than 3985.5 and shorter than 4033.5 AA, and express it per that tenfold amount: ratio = 0.32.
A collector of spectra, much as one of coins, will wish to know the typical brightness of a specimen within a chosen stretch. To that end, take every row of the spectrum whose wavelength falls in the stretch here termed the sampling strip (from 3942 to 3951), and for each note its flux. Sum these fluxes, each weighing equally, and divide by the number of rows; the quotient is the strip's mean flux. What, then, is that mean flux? 56.2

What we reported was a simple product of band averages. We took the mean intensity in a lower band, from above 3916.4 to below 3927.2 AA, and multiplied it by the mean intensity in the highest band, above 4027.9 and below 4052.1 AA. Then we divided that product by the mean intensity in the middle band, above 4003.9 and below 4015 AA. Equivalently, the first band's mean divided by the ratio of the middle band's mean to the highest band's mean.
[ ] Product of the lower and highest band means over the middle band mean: 57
